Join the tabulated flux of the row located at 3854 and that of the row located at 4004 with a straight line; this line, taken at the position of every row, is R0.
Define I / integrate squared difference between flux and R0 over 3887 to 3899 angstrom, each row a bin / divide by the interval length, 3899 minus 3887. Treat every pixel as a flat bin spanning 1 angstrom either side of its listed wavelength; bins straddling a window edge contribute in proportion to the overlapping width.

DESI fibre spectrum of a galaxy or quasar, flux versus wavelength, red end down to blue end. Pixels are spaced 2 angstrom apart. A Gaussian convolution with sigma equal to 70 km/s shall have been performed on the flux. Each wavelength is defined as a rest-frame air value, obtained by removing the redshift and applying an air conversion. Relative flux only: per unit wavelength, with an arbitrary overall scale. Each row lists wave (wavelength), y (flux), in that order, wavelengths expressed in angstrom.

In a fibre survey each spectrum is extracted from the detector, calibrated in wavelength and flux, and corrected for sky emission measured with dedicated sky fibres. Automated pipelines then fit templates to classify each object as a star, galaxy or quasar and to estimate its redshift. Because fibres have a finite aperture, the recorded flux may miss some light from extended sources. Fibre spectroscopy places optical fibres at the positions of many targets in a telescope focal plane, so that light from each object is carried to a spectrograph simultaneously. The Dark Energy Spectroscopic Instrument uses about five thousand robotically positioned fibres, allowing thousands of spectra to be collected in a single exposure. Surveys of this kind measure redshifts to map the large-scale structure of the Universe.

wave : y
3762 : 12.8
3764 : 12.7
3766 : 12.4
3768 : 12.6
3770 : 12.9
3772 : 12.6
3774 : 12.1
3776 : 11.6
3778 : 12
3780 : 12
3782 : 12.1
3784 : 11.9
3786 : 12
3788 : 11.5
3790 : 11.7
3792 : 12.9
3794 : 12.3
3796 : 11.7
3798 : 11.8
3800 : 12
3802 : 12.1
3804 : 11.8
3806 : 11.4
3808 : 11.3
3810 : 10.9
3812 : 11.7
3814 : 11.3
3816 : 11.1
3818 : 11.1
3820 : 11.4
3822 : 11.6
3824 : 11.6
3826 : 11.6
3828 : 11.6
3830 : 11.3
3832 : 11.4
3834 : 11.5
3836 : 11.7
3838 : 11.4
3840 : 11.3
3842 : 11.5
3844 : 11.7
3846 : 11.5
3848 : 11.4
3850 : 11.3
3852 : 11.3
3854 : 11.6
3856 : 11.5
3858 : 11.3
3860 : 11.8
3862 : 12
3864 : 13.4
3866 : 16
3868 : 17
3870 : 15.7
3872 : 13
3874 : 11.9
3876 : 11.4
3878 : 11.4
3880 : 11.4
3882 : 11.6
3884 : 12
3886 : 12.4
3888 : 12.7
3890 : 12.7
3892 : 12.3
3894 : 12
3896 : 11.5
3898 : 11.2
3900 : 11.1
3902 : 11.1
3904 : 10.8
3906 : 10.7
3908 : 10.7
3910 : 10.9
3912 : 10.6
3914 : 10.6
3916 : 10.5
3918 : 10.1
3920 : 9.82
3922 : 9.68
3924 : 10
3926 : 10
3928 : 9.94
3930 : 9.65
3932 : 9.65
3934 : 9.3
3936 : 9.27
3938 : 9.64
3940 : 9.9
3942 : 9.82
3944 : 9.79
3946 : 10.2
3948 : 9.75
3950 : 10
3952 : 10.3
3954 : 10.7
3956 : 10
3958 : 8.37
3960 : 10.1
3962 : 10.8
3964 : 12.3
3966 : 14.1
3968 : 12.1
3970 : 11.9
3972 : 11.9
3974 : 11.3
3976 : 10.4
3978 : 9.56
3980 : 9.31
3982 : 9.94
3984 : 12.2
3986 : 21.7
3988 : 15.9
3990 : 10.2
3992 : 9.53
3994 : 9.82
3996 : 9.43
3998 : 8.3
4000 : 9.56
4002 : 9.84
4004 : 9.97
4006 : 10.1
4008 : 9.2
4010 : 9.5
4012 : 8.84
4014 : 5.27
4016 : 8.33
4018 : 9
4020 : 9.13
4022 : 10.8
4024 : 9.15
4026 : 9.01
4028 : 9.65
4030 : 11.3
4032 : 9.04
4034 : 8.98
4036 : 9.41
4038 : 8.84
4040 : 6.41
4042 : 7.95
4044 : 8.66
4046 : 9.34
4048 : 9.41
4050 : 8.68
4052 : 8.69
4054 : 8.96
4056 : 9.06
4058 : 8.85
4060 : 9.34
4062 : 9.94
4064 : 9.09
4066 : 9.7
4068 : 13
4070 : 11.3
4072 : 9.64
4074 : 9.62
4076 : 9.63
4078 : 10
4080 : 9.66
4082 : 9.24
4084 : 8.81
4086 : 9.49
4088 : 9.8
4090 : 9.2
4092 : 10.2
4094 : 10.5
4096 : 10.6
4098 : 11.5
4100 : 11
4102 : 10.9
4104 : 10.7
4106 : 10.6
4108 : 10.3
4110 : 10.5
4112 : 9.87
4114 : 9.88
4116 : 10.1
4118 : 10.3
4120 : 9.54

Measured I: 1.1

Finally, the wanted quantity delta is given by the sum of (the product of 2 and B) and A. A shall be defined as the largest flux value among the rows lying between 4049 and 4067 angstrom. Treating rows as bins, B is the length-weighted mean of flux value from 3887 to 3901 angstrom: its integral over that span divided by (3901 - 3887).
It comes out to 34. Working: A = 9.94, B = 11.9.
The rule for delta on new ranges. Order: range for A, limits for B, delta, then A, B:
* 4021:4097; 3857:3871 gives 41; 13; 13.9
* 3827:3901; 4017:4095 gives 36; 17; 9.4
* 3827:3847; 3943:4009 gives 33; 11.7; 10.9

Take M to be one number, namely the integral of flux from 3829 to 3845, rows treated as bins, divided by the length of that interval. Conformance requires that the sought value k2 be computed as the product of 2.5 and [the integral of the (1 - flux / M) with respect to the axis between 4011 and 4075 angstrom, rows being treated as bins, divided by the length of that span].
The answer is 0.5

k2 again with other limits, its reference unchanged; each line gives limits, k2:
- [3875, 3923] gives 0.1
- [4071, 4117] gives 0.3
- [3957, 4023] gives 0.2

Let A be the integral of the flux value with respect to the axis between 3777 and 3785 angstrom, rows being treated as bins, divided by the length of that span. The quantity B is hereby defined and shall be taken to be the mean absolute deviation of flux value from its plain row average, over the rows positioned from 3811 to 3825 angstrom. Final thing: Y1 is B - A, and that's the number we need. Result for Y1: -12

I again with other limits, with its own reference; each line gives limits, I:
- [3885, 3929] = 0.6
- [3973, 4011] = 9.3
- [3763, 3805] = 0.2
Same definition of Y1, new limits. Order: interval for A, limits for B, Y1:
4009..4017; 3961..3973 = -7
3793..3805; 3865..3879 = -10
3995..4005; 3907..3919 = -9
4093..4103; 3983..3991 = -7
